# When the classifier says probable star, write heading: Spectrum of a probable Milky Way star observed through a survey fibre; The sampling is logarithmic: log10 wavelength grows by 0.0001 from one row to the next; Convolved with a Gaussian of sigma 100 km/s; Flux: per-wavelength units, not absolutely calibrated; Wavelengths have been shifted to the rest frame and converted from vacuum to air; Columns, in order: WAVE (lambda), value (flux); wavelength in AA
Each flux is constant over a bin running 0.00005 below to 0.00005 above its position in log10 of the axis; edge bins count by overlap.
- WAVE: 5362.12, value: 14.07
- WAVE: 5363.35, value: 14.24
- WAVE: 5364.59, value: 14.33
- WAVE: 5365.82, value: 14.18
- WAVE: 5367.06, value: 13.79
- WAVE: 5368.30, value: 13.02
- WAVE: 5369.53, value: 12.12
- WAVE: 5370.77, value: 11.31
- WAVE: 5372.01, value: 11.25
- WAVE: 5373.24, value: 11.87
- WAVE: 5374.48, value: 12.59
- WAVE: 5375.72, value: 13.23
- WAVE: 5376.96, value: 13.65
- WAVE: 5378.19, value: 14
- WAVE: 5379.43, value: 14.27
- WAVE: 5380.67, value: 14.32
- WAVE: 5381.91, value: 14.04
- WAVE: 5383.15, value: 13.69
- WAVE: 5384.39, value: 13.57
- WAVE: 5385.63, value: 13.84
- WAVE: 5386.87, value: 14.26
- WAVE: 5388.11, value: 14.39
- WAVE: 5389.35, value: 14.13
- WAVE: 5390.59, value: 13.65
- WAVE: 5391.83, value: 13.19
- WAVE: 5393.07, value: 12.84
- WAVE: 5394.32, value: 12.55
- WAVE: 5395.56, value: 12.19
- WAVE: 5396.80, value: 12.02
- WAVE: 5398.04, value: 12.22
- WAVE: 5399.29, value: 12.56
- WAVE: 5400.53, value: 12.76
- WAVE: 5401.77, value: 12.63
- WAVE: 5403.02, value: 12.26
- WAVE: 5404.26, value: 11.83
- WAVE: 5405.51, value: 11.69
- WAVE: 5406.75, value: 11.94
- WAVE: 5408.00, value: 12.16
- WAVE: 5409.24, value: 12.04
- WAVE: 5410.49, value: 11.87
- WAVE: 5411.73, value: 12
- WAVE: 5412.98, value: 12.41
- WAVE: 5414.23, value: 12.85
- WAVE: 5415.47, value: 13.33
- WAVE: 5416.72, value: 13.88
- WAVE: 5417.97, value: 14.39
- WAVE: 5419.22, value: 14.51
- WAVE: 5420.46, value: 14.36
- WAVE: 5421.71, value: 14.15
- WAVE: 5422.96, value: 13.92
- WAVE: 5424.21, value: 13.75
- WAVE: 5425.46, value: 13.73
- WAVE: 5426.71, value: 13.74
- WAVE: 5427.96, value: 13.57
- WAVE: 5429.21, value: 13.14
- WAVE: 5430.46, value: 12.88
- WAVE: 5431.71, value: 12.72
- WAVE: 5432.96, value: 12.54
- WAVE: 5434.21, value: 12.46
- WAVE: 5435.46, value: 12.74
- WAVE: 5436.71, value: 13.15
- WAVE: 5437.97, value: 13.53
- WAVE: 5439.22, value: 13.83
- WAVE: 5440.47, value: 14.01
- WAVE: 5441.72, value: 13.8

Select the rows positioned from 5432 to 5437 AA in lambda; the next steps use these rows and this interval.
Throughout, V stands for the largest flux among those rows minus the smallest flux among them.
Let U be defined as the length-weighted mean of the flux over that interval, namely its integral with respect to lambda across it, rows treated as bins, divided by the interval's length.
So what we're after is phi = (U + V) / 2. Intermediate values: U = 12.7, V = 0.7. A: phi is 6.7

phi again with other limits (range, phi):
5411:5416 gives 7.0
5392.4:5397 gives 6.6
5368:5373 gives 6.8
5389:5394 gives 7.3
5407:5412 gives 6.2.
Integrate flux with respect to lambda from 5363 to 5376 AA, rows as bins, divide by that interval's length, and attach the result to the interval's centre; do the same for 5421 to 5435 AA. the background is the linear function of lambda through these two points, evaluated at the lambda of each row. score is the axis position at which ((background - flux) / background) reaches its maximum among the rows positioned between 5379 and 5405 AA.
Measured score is 5404.26 AA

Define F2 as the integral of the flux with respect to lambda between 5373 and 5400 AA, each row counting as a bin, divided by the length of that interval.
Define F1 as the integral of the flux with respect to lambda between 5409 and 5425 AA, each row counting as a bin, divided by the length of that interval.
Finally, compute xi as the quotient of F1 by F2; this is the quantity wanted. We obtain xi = 1.00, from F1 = 13.4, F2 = 13.3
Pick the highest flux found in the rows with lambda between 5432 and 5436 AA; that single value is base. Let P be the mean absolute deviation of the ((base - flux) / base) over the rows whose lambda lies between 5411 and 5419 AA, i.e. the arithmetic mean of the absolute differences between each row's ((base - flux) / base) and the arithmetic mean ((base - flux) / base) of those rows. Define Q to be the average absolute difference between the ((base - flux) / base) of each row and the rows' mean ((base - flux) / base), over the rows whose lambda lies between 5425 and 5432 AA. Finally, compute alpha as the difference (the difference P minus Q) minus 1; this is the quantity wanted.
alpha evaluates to -0.97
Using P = 0.06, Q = 0.030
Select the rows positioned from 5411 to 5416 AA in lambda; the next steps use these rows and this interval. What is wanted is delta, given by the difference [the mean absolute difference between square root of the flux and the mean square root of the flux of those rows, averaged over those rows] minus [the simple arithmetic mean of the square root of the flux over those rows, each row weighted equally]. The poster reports -3.49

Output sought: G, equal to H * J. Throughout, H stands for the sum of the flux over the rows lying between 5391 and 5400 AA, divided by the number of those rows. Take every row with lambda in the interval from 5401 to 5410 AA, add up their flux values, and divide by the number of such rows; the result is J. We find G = 151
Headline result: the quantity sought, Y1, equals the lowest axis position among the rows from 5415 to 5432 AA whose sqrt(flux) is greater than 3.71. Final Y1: 5416.72 AA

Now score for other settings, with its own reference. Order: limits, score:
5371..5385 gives 5372.01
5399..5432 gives 5405.51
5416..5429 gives 5427.96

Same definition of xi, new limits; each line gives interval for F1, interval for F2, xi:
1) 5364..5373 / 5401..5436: 0.99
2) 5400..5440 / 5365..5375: 1.04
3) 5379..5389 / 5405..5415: 1.16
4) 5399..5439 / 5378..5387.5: 0.93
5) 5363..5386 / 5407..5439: 1.01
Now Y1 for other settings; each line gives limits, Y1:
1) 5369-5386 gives 5378.19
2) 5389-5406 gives 5389.35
